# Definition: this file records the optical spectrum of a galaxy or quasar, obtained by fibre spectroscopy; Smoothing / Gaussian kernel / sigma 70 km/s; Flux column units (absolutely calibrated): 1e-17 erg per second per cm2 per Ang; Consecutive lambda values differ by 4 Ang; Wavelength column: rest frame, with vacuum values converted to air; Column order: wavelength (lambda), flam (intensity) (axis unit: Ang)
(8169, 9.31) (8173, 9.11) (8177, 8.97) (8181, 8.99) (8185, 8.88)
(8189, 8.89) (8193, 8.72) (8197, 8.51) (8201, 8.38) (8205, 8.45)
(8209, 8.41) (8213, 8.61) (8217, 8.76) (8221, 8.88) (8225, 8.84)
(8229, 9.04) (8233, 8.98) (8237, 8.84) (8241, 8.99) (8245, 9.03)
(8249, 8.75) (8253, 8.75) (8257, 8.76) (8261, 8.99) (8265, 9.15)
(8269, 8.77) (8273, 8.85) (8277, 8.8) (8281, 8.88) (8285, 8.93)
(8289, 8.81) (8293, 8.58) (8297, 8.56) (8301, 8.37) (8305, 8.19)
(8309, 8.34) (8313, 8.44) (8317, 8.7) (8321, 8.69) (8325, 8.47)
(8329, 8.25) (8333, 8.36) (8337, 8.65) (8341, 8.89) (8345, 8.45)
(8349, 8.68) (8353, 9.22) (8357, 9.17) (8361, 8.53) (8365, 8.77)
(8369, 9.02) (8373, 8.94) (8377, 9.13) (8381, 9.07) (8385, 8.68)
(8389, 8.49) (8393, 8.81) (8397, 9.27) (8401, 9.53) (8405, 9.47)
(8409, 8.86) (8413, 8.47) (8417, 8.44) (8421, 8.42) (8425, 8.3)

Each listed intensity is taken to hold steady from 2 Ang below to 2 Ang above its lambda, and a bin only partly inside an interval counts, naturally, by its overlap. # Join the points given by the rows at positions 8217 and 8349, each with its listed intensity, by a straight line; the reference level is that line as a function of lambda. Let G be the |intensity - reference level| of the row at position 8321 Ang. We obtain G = 0.01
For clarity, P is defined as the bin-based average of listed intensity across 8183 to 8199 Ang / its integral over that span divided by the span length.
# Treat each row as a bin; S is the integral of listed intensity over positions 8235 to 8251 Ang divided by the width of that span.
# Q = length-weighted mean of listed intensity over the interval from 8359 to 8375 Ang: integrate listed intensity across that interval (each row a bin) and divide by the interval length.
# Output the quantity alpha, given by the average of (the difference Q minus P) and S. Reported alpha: 4.48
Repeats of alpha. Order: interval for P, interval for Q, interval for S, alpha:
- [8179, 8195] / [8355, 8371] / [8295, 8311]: 4.18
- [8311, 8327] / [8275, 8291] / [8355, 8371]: 4.58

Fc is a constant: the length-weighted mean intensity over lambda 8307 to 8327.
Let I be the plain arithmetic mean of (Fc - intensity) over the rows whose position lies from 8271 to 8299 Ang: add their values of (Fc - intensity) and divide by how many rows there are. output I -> -0.24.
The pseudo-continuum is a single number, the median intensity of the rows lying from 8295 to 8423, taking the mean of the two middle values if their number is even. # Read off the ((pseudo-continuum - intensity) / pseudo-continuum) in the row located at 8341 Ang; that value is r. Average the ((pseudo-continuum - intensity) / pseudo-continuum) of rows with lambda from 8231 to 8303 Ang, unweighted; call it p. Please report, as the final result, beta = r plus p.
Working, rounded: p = -0.016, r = -0.02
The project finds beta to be -0.04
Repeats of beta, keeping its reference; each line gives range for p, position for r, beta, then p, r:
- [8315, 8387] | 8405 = -0.10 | -0.009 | -0.09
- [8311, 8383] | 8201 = 0.03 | -0.008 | 0.03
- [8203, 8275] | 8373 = -0.05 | -0.017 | -0.03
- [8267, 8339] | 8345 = 0.04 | 0.010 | 0.03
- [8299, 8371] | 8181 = -0.03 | 0.007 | -0.04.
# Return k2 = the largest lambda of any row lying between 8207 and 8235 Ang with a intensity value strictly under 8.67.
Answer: 8213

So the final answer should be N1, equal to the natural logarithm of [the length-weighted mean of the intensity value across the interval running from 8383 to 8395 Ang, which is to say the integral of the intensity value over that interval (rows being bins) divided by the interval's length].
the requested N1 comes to 2.16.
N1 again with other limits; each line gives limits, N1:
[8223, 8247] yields 2.19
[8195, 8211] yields 2.13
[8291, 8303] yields 2.14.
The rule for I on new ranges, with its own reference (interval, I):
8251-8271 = -0.36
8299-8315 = 0.19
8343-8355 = -0.26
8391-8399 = -0.51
